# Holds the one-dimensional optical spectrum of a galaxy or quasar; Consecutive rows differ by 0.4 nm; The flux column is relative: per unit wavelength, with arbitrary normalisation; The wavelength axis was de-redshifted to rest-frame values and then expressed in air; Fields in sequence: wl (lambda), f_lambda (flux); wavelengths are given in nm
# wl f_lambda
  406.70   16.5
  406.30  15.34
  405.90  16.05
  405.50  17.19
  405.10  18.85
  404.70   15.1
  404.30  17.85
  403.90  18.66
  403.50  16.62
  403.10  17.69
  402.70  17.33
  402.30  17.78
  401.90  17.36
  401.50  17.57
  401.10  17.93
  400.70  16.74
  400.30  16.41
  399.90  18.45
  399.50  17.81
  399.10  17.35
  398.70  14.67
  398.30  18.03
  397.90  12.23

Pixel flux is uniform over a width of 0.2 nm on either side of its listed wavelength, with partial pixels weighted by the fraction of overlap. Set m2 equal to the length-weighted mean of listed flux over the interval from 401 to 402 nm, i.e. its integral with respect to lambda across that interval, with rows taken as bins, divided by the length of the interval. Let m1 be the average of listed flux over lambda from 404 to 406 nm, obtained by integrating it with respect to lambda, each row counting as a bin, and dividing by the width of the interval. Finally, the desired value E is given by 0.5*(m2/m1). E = 0.514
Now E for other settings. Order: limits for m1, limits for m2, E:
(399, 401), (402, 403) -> 0.505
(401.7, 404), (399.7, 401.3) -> 0.496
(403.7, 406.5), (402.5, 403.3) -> 0.515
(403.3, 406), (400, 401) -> 0.490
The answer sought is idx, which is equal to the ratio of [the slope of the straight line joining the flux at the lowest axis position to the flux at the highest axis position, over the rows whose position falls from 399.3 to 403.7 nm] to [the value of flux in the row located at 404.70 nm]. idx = -0.02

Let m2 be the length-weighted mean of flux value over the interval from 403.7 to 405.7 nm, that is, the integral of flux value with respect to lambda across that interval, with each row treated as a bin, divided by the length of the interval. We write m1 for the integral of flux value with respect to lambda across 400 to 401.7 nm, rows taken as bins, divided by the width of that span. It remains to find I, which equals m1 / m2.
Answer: 0.98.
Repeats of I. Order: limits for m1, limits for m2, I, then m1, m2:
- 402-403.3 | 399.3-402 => 1.01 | 17.6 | 17.5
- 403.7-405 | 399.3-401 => 1.00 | 17.3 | 17.4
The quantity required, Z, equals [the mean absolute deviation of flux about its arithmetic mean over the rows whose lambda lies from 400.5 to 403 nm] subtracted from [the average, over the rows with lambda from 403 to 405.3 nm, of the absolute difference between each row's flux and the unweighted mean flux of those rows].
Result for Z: 0.8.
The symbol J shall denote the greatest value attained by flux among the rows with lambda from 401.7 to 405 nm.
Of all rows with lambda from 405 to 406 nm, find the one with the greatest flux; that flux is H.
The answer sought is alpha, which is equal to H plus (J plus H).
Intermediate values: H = 18.85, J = 18.66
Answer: 56.4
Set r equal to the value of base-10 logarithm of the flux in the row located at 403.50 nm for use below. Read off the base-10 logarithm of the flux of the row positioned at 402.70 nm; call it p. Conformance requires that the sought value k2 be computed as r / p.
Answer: 0.99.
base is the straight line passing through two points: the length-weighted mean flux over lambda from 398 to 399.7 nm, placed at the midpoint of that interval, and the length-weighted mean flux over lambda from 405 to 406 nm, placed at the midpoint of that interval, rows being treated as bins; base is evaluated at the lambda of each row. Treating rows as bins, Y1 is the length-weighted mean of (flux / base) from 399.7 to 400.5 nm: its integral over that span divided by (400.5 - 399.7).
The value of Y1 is 1.04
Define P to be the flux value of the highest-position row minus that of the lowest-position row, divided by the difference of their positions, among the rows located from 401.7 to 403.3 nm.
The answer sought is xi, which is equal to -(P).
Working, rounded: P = 0.3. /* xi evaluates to -0.3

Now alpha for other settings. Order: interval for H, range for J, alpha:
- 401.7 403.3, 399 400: 54.0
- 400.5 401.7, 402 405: 54.5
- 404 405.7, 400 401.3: 55.6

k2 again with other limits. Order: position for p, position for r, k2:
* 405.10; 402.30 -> 0.98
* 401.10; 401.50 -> 0.99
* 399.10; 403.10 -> 1.01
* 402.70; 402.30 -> 1.01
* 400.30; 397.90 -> 0.89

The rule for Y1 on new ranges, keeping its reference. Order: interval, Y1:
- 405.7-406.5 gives 0.90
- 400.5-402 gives 1.03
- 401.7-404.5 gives 1.03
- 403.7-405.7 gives 1.02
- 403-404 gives 1.02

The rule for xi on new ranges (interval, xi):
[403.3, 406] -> 0.2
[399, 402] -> 0.0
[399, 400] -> -1.4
